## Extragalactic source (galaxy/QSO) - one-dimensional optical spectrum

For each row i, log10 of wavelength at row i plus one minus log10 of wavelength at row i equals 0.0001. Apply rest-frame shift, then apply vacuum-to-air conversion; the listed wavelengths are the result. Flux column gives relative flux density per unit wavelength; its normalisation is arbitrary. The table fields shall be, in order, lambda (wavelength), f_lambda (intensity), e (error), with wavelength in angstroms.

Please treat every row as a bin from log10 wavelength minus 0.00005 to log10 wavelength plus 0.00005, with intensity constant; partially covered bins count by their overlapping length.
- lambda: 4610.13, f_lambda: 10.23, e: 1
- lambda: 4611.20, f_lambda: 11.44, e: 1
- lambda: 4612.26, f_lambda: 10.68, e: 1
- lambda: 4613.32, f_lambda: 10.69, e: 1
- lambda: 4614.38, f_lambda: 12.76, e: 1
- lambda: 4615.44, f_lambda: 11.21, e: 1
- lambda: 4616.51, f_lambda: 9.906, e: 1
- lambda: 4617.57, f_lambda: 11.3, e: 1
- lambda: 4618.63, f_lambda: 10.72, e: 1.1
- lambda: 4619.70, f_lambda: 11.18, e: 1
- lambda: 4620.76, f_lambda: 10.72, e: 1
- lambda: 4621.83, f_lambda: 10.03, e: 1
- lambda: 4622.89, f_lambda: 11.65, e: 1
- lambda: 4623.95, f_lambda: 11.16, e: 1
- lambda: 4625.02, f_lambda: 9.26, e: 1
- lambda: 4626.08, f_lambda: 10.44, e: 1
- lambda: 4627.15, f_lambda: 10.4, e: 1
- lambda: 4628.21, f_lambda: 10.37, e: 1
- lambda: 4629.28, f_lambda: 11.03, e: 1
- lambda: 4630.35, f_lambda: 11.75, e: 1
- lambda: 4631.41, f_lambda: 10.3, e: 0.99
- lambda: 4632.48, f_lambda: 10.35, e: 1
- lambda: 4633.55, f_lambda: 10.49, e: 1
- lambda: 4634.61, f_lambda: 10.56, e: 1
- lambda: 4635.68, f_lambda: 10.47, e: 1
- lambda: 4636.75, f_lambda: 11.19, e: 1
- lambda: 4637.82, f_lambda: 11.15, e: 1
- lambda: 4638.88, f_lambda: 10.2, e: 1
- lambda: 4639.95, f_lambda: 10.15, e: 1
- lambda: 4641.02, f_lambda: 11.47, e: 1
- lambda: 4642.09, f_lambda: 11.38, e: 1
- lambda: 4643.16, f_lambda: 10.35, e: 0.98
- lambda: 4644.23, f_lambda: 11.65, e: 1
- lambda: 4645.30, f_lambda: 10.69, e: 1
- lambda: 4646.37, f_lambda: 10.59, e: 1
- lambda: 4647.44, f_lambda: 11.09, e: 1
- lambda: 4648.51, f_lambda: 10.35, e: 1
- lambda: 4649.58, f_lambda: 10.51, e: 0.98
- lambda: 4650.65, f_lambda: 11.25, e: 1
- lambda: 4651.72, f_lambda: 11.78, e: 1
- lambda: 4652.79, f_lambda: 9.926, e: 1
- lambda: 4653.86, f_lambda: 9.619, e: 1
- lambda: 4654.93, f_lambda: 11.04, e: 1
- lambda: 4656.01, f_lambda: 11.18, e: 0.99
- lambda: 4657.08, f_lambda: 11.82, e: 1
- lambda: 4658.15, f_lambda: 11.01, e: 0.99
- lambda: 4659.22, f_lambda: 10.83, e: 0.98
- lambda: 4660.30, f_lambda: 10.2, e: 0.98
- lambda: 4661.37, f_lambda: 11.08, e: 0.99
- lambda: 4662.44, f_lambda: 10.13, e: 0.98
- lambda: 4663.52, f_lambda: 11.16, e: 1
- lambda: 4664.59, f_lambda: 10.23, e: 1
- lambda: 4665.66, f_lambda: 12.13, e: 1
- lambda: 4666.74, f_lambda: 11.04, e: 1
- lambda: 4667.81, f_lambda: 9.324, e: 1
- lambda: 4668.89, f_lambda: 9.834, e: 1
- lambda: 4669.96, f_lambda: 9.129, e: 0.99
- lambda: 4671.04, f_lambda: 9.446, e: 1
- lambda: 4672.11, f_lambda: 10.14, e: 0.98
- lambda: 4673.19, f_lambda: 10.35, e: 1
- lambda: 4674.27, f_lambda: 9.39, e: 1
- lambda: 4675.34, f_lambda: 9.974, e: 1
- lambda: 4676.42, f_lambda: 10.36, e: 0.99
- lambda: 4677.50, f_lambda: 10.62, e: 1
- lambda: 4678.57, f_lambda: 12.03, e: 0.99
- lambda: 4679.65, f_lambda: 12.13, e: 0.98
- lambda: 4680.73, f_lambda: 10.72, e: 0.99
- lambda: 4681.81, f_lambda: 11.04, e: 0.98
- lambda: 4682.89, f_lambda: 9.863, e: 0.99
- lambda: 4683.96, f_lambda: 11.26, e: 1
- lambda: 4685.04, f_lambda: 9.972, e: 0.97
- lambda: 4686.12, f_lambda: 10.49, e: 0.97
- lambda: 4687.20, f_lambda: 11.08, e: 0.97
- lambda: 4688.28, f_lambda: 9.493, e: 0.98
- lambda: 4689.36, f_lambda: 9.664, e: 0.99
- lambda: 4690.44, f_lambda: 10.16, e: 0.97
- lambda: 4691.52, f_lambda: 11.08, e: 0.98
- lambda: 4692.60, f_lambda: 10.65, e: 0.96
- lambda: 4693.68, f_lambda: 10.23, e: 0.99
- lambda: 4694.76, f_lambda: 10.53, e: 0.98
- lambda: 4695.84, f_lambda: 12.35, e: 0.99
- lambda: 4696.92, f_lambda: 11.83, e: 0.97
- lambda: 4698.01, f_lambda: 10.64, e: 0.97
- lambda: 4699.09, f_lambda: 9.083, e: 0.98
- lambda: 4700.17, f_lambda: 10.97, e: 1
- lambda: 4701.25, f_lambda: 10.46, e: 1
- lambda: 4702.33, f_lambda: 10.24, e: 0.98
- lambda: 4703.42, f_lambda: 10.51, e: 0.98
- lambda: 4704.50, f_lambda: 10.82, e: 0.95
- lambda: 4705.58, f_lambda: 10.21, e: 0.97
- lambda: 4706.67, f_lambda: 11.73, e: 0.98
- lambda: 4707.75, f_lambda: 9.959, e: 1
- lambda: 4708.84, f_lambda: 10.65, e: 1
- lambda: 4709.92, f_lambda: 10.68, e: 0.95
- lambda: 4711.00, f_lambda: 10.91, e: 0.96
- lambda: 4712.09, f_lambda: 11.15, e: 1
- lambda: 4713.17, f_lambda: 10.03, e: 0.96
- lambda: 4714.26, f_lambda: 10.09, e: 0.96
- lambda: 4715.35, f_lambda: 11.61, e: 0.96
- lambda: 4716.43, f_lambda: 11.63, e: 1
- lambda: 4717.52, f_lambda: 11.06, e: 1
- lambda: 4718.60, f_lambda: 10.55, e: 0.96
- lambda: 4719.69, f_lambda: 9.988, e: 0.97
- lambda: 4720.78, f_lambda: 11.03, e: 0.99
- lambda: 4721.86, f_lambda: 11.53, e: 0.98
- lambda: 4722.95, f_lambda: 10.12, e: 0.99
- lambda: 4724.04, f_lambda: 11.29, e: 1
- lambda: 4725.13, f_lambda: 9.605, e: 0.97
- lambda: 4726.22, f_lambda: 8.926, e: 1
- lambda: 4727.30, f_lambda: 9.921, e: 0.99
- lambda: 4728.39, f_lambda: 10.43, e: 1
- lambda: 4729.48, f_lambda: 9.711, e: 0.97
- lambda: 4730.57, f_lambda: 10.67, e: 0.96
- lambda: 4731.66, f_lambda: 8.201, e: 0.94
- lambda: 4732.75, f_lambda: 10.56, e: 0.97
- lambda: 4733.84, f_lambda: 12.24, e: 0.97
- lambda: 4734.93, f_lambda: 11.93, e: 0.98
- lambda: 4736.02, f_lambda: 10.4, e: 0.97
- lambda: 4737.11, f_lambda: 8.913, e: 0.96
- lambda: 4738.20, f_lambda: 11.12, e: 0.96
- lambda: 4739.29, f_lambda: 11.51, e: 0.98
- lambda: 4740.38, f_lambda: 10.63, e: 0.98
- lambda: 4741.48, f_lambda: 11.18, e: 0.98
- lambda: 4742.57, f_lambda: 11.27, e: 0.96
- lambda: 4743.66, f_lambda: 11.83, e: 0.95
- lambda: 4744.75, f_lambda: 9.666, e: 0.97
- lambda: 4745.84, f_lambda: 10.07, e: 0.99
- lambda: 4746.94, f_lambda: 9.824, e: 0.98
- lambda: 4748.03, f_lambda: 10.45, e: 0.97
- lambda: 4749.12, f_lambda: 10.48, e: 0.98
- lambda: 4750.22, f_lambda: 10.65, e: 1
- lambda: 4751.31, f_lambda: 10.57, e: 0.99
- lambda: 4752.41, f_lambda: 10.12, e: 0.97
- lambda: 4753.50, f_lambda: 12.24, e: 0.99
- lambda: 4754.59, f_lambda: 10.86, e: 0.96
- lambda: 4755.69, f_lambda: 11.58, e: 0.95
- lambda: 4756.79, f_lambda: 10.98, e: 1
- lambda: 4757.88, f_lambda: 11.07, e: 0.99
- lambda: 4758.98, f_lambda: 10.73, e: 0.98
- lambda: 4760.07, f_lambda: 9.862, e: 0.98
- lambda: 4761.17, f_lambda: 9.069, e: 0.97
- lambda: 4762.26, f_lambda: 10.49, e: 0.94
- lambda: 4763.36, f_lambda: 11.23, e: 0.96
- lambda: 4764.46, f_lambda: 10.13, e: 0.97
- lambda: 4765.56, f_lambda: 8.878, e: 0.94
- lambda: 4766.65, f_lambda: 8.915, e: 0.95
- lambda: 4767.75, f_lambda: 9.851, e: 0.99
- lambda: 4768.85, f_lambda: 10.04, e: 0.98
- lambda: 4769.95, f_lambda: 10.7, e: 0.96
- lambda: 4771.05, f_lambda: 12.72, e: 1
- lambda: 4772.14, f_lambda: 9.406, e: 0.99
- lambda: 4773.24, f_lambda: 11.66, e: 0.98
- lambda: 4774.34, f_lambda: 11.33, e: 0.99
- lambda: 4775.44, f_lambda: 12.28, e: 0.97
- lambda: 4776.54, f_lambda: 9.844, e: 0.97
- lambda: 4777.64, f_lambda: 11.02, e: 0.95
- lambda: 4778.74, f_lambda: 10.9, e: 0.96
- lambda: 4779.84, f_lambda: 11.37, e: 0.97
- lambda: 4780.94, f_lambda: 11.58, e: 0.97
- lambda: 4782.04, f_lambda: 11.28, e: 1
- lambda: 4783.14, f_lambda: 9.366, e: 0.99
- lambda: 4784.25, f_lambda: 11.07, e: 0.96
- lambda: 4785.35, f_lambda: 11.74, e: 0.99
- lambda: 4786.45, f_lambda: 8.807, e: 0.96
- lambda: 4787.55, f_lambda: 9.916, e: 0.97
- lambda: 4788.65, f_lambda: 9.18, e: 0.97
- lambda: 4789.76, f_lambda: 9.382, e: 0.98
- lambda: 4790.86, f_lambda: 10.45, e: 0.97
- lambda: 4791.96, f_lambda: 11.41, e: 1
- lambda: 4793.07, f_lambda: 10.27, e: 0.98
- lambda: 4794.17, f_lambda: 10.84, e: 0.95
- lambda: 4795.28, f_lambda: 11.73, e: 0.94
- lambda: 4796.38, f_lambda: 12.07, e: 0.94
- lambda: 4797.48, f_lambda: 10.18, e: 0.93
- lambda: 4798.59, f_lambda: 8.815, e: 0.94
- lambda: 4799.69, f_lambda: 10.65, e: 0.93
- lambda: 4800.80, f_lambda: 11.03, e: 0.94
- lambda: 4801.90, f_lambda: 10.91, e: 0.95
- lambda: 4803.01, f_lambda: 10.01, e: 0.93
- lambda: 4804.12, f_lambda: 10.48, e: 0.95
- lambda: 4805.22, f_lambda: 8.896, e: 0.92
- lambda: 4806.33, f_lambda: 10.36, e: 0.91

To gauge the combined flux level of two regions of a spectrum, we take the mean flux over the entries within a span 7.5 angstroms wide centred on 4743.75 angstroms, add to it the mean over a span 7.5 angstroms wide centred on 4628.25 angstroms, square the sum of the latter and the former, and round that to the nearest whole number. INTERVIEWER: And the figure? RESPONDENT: 447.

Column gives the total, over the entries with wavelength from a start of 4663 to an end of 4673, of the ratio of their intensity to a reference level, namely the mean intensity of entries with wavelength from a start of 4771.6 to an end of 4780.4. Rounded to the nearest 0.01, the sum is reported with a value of 8.42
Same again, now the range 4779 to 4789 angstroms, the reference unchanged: 8.59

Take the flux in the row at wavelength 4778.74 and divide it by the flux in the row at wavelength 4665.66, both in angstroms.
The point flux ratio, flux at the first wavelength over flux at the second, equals 0.90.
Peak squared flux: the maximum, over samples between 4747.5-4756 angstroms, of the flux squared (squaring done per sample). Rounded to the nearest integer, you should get 150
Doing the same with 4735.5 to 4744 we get 140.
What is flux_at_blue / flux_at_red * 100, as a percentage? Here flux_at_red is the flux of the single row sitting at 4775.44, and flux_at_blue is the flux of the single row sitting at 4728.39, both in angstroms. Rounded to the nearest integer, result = 85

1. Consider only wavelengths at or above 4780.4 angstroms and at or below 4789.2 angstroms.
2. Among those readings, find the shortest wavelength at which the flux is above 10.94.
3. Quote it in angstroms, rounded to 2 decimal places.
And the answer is 4780.94 angstroms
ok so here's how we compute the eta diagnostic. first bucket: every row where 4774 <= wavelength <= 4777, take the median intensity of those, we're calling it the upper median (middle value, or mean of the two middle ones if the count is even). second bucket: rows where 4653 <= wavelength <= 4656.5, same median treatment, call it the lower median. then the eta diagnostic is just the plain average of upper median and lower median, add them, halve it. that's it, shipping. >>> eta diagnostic 11.2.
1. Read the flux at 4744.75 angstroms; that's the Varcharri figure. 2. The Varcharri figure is 9.666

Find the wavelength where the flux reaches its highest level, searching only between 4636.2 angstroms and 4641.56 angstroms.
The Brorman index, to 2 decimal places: 4641.02 angstroms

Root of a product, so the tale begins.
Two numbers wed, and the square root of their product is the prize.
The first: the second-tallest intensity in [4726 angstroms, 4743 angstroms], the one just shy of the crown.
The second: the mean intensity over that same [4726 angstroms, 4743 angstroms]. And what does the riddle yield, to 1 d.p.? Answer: 11.2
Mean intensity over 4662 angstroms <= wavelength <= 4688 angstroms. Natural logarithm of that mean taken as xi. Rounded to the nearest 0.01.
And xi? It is 2.35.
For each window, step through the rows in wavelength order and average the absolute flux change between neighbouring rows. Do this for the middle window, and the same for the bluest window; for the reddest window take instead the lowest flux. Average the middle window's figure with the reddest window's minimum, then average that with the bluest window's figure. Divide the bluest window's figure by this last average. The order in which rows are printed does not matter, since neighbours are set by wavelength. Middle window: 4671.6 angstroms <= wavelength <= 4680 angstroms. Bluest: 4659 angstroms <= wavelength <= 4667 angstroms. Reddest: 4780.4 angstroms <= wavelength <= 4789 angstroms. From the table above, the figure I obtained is 0.37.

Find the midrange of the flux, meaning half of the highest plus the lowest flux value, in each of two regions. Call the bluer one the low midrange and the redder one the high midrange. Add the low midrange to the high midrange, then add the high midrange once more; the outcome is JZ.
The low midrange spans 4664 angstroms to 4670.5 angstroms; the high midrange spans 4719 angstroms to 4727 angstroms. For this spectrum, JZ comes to 31.1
